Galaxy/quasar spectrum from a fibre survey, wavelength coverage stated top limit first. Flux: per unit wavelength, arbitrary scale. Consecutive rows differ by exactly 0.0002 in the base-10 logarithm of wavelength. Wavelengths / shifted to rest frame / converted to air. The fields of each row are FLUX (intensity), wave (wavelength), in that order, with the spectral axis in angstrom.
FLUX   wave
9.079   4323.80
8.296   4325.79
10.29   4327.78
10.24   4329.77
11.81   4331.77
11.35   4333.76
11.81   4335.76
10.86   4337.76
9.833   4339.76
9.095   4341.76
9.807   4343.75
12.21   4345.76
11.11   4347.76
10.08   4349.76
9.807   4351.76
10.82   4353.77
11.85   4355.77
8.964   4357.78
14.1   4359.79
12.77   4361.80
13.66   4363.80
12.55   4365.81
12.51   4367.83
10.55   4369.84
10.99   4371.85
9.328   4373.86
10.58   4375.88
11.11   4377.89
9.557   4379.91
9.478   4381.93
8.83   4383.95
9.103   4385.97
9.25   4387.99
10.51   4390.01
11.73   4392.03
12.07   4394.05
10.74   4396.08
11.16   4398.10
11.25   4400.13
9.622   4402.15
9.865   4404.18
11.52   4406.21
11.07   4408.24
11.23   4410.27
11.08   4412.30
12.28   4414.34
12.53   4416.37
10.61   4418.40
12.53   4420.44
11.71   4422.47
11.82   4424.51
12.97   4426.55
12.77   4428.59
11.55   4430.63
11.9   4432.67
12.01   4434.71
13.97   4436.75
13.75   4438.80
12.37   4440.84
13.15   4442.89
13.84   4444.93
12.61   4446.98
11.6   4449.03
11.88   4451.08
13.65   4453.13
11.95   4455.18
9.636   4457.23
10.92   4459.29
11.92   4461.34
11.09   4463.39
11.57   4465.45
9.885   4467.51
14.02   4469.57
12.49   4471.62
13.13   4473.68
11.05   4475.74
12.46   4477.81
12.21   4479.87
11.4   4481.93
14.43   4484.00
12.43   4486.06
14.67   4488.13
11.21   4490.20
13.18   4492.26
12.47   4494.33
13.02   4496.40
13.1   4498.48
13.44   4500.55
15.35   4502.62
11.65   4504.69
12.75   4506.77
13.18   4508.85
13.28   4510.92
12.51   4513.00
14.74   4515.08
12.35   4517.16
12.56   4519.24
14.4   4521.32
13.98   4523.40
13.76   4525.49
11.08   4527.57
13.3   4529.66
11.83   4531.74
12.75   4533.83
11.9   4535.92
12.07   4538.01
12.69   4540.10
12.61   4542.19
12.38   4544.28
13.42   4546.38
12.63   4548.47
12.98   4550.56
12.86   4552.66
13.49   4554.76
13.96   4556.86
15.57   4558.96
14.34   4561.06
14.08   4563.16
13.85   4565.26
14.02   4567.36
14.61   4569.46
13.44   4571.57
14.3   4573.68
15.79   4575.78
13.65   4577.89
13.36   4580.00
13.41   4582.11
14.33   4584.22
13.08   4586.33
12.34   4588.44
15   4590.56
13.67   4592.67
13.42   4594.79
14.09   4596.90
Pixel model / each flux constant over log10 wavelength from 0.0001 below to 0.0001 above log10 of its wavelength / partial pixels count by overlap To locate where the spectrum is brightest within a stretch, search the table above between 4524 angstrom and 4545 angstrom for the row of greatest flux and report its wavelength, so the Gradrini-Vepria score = 4525.49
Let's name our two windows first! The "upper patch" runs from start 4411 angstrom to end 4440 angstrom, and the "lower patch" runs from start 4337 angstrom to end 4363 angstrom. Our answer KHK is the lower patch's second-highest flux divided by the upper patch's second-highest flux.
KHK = 0.929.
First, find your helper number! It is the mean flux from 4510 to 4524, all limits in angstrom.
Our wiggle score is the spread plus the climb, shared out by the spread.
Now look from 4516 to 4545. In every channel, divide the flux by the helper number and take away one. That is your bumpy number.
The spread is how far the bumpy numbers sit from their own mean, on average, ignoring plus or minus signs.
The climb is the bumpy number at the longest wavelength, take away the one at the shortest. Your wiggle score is 1.0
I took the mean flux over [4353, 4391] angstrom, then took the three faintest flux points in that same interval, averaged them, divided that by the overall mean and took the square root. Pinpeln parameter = 0.91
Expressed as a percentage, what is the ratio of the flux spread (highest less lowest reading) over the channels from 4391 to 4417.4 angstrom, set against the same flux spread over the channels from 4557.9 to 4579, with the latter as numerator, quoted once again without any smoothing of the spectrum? 81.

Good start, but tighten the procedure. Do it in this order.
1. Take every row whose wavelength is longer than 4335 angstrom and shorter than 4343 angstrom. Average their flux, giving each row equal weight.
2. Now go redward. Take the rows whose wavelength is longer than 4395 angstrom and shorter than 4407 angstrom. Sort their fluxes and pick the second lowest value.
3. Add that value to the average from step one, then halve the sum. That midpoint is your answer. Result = 10.1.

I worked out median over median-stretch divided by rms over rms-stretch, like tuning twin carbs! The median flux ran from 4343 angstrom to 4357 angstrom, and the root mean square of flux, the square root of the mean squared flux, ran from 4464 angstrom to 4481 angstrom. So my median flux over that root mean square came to 0.89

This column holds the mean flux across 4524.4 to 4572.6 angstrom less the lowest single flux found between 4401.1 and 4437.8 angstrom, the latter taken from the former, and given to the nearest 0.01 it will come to 3.58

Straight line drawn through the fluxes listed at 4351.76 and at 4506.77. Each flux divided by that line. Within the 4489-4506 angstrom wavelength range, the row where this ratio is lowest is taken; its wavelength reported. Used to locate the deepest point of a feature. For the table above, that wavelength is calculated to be 4490.20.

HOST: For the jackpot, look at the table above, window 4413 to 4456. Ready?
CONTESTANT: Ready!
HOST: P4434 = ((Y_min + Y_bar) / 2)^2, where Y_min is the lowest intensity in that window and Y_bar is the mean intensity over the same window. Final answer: 133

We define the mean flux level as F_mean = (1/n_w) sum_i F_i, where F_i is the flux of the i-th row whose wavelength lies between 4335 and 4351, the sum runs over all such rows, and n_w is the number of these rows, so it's 10.6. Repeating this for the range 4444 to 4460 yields 12.0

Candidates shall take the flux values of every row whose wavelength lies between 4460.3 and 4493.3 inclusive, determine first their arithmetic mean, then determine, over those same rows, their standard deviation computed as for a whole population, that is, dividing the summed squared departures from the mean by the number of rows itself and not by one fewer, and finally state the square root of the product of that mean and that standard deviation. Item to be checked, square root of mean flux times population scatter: 4.0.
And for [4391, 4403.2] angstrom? 2.9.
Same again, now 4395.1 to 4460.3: 3.7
